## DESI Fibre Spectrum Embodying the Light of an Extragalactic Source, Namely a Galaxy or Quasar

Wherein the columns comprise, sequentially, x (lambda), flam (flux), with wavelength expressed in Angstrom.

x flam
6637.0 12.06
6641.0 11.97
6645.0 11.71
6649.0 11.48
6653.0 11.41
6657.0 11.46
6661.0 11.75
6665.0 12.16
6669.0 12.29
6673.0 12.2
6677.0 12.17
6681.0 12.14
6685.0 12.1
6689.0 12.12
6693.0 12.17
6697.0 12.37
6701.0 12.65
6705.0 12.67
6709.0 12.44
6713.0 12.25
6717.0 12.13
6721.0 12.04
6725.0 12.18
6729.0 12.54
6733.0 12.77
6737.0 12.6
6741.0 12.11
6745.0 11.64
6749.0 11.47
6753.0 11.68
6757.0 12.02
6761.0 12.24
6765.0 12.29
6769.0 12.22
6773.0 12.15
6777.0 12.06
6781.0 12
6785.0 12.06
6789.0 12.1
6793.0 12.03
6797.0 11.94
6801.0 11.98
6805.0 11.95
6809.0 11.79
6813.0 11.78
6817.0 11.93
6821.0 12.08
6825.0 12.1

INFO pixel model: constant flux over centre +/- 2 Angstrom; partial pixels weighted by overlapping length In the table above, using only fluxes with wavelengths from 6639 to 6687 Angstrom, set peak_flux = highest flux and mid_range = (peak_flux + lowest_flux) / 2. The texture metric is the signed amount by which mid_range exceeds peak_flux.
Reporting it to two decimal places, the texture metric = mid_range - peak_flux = -0.44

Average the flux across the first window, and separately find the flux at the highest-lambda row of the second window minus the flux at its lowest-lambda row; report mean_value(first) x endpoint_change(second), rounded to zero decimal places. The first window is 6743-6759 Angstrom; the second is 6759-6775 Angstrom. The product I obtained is -1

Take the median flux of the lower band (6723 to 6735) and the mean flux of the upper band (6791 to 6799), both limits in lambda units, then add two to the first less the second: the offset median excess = 2.6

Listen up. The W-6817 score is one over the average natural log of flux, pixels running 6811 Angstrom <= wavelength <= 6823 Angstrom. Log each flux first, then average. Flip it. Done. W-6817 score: 0.403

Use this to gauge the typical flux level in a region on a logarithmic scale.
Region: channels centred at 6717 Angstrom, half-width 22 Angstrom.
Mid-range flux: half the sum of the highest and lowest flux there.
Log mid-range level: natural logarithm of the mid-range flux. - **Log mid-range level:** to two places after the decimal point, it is 2.52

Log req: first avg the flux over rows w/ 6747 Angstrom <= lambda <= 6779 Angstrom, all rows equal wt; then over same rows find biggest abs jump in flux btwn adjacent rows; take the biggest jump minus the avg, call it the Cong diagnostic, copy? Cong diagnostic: -11.7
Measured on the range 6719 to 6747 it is -11.8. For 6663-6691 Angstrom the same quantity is -12.0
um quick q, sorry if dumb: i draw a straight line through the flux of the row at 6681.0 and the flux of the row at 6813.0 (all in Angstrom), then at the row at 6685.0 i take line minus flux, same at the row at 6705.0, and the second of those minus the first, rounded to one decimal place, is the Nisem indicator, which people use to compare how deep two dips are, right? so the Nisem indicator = -0.6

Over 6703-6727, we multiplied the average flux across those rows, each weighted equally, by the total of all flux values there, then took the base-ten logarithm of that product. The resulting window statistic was 2.957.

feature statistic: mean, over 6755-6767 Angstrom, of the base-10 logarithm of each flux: 1.09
